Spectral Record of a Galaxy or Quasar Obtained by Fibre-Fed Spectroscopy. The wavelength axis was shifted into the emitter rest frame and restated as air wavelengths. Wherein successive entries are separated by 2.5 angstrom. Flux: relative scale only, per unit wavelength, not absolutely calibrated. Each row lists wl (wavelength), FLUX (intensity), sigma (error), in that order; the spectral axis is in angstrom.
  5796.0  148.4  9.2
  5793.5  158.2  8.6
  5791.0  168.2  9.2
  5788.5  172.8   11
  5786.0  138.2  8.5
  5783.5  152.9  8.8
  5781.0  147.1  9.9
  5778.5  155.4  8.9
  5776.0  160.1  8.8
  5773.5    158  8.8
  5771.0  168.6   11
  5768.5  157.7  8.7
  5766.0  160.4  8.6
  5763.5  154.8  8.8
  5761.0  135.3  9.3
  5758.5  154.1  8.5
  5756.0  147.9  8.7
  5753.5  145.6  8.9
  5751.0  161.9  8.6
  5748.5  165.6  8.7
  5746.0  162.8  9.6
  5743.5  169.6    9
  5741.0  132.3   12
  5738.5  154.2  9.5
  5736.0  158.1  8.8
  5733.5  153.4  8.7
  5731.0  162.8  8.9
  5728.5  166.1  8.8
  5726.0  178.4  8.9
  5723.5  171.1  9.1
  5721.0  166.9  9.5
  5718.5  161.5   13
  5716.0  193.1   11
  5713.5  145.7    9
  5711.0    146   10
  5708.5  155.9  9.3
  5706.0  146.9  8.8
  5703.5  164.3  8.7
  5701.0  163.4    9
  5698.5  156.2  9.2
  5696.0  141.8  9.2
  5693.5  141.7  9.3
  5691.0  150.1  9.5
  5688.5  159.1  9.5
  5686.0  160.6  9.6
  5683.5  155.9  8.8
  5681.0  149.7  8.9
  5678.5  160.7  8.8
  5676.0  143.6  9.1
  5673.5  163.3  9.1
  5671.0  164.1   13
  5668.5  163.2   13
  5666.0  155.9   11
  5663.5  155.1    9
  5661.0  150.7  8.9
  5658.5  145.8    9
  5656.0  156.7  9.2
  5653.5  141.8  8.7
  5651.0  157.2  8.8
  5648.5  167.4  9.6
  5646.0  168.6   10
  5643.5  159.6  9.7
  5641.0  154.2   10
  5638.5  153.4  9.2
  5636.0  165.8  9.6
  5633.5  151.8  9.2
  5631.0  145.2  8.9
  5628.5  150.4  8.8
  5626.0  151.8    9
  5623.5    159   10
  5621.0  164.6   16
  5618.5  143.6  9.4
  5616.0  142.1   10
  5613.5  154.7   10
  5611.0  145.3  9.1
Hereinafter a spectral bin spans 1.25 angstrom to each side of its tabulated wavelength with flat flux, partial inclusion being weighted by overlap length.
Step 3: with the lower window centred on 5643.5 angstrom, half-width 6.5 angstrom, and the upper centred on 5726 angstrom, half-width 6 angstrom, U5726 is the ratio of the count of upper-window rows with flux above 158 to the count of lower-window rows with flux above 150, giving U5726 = 1.0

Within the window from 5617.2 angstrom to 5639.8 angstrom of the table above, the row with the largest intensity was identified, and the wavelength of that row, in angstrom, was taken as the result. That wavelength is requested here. 5636.0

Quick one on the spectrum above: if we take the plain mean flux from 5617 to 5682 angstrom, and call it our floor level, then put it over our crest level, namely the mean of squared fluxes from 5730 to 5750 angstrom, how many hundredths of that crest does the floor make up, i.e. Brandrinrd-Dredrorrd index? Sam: 0.625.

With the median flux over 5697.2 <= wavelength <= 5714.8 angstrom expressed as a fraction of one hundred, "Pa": 1.56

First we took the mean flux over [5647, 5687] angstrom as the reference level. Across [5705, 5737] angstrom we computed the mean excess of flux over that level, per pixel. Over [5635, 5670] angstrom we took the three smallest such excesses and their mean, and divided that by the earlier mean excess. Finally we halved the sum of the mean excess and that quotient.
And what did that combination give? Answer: 2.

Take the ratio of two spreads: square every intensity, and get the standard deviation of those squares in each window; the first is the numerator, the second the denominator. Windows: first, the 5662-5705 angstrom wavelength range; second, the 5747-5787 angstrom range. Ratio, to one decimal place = 0.9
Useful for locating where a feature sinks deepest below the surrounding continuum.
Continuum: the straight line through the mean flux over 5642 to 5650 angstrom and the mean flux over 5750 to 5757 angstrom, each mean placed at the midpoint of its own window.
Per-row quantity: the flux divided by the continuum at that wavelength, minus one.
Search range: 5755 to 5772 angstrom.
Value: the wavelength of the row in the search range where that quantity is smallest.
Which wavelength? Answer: 5761.0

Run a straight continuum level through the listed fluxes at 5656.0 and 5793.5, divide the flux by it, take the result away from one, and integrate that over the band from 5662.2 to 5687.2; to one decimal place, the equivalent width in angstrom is 0.0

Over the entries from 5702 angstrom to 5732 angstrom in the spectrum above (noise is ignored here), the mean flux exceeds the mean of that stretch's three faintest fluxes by 17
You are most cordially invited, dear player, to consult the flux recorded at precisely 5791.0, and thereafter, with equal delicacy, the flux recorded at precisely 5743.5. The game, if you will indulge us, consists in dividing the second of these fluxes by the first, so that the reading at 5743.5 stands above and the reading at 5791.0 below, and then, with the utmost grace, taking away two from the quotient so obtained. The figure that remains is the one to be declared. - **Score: -0.99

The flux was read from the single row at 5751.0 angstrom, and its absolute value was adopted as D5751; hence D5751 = 162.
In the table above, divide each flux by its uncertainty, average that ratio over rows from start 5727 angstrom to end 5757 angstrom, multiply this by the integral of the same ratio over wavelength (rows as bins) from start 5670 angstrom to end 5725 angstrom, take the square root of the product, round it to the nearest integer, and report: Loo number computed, 125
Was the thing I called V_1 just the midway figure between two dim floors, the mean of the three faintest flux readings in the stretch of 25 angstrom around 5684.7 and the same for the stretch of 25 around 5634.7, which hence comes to 146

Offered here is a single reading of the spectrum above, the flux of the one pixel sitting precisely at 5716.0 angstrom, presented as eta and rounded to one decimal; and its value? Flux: 193.1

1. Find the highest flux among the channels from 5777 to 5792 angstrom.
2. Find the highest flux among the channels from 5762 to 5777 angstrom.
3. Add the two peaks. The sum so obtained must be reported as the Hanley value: 341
